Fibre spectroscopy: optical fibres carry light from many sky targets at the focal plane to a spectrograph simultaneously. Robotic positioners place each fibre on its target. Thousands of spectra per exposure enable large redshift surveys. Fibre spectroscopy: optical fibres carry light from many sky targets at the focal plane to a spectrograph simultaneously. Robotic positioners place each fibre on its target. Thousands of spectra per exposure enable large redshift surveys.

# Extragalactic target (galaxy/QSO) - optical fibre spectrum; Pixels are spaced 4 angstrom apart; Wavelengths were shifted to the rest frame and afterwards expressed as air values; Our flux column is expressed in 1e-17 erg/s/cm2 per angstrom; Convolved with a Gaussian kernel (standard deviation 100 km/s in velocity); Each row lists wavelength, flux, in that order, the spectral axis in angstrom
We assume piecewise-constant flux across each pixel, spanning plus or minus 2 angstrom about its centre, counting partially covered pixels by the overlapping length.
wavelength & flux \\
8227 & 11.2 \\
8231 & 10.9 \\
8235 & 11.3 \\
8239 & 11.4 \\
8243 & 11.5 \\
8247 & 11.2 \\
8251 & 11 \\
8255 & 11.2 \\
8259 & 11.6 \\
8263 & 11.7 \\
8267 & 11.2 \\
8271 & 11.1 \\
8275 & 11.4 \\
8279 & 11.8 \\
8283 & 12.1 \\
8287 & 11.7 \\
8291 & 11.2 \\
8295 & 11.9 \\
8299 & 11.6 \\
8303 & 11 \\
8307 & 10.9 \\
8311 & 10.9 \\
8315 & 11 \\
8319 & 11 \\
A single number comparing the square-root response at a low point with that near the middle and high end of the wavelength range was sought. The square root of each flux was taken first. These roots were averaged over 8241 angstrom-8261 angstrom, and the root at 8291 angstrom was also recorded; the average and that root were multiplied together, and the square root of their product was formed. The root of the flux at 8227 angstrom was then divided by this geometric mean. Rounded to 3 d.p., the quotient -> 0.998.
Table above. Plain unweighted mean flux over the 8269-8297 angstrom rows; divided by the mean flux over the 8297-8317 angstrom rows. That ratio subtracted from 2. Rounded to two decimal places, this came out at 0.95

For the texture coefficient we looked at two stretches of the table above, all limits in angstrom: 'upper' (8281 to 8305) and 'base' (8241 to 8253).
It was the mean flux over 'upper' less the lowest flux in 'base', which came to 0.58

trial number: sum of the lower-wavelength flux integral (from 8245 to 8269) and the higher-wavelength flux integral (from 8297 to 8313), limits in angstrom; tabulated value 449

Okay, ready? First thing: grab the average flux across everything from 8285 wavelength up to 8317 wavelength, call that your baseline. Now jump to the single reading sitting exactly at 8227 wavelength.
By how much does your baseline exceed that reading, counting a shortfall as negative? 0.1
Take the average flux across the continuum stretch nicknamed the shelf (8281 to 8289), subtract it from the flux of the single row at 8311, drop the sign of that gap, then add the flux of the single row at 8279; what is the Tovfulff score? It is 12.8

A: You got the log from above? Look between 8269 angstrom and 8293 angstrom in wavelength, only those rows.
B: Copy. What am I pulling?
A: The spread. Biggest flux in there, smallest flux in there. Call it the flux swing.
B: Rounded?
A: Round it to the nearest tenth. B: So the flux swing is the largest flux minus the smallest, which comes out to 1.0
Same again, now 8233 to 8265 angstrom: 0.7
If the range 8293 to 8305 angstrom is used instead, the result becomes 0.9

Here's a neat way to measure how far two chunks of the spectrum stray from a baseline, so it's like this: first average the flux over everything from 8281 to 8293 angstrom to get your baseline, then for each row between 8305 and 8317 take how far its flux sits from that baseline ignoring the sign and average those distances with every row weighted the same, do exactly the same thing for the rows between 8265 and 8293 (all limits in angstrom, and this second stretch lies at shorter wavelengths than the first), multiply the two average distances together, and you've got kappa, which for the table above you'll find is 0.25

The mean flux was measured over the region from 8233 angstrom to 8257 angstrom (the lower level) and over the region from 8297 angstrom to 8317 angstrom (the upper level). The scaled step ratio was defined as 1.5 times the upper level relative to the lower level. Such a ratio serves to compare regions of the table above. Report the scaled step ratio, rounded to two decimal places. 1.48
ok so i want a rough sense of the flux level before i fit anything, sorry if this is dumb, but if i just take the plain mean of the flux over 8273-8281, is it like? 11.6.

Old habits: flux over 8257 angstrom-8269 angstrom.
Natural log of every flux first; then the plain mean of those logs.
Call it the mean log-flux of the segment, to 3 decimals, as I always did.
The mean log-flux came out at 2.442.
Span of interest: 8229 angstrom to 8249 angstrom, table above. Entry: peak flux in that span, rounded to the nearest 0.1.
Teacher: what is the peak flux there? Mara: 11.5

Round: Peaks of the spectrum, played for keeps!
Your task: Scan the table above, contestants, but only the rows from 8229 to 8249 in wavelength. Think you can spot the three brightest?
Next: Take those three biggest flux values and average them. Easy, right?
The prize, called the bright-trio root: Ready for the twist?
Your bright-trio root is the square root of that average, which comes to 3.38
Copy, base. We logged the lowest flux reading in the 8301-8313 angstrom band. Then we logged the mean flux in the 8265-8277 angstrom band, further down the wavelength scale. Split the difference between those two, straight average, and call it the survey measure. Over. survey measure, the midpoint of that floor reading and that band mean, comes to 11.1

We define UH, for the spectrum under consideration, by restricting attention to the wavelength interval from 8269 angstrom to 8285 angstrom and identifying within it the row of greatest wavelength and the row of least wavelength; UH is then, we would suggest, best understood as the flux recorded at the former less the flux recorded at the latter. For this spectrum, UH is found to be 1.0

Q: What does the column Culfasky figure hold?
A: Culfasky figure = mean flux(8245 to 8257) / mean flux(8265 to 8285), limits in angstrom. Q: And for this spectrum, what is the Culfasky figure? 0.97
